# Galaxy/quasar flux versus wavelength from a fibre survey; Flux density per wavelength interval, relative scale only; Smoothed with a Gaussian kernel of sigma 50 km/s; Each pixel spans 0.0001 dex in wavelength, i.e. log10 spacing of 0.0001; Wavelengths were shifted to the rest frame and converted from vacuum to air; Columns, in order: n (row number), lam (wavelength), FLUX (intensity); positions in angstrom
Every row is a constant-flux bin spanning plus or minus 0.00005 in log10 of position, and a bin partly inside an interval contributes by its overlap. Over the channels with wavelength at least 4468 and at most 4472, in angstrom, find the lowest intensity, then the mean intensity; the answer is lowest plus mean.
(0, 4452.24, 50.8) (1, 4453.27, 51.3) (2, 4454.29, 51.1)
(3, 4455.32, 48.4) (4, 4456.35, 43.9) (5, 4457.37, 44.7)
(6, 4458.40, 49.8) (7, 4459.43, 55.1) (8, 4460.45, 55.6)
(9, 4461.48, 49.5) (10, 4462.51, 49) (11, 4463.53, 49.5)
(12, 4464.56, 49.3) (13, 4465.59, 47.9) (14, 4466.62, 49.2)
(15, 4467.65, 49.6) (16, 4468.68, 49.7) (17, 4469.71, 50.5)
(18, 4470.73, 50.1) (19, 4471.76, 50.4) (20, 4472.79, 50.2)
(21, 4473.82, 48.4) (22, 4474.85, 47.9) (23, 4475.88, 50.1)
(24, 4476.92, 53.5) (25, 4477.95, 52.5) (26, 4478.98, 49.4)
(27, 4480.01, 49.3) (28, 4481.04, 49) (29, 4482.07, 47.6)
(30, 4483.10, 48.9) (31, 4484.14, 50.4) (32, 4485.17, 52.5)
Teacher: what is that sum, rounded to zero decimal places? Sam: 100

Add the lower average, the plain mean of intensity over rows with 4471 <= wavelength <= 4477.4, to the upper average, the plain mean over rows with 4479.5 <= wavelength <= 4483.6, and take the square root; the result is 9.9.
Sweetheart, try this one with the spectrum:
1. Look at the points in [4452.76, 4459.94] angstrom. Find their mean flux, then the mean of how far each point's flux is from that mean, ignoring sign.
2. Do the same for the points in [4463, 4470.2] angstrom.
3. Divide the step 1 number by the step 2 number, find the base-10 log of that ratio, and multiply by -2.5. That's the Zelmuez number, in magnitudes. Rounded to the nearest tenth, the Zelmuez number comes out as -1.9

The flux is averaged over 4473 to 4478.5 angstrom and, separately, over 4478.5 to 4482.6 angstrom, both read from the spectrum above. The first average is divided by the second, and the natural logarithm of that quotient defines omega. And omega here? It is 0.03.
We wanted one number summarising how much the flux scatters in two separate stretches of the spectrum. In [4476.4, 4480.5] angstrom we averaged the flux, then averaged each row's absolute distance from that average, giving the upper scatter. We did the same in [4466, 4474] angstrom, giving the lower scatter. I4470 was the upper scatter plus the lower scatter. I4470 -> 2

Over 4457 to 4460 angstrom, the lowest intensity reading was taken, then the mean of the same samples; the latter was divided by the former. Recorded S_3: 1.12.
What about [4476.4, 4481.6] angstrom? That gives 1.04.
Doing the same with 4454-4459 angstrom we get 1.08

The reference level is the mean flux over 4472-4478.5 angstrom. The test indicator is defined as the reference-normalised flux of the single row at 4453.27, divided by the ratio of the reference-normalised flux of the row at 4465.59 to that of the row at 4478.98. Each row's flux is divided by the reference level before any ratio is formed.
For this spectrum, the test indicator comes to 1.05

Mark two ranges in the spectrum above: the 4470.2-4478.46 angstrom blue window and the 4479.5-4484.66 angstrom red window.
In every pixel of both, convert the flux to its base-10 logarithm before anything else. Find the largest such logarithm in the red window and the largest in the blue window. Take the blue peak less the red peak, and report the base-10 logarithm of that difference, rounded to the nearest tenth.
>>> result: -1.6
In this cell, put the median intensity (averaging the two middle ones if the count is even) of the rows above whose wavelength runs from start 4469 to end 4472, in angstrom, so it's 50.4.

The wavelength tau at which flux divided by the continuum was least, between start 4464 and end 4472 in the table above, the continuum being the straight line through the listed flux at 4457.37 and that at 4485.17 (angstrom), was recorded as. 4465.59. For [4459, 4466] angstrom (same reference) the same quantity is 4465.59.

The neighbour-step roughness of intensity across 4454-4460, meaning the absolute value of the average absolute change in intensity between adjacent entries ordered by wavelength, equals 3.68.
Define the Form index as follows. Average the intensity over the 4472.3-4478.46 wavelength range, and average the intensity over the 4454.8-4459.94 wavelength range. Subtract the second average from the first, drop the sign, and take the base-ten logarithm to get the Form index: 0.3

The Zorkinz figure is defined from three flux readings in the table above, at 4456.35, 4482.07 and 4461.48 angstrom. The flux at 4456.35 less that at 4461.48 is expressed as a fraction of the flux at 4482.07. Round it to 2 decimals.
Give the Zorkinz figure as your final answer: -0.12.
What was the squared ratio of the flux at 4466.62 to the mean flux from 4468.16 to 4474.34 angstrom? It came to 0.97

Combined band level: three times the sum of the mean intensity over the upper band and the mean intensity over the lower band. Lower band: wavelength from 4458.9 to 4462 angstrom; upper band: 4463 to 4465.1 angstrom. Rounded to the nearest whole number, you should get 308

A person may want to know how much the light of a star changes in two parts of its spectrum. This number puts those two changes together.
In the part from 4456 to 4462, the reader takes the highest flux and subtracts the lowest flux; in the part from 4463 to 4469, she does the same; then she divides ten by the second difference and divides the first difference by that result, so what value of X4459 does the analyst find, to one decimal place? 2.1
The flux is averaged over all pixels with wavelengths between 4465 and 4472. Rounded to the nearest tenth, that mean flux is 49.6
